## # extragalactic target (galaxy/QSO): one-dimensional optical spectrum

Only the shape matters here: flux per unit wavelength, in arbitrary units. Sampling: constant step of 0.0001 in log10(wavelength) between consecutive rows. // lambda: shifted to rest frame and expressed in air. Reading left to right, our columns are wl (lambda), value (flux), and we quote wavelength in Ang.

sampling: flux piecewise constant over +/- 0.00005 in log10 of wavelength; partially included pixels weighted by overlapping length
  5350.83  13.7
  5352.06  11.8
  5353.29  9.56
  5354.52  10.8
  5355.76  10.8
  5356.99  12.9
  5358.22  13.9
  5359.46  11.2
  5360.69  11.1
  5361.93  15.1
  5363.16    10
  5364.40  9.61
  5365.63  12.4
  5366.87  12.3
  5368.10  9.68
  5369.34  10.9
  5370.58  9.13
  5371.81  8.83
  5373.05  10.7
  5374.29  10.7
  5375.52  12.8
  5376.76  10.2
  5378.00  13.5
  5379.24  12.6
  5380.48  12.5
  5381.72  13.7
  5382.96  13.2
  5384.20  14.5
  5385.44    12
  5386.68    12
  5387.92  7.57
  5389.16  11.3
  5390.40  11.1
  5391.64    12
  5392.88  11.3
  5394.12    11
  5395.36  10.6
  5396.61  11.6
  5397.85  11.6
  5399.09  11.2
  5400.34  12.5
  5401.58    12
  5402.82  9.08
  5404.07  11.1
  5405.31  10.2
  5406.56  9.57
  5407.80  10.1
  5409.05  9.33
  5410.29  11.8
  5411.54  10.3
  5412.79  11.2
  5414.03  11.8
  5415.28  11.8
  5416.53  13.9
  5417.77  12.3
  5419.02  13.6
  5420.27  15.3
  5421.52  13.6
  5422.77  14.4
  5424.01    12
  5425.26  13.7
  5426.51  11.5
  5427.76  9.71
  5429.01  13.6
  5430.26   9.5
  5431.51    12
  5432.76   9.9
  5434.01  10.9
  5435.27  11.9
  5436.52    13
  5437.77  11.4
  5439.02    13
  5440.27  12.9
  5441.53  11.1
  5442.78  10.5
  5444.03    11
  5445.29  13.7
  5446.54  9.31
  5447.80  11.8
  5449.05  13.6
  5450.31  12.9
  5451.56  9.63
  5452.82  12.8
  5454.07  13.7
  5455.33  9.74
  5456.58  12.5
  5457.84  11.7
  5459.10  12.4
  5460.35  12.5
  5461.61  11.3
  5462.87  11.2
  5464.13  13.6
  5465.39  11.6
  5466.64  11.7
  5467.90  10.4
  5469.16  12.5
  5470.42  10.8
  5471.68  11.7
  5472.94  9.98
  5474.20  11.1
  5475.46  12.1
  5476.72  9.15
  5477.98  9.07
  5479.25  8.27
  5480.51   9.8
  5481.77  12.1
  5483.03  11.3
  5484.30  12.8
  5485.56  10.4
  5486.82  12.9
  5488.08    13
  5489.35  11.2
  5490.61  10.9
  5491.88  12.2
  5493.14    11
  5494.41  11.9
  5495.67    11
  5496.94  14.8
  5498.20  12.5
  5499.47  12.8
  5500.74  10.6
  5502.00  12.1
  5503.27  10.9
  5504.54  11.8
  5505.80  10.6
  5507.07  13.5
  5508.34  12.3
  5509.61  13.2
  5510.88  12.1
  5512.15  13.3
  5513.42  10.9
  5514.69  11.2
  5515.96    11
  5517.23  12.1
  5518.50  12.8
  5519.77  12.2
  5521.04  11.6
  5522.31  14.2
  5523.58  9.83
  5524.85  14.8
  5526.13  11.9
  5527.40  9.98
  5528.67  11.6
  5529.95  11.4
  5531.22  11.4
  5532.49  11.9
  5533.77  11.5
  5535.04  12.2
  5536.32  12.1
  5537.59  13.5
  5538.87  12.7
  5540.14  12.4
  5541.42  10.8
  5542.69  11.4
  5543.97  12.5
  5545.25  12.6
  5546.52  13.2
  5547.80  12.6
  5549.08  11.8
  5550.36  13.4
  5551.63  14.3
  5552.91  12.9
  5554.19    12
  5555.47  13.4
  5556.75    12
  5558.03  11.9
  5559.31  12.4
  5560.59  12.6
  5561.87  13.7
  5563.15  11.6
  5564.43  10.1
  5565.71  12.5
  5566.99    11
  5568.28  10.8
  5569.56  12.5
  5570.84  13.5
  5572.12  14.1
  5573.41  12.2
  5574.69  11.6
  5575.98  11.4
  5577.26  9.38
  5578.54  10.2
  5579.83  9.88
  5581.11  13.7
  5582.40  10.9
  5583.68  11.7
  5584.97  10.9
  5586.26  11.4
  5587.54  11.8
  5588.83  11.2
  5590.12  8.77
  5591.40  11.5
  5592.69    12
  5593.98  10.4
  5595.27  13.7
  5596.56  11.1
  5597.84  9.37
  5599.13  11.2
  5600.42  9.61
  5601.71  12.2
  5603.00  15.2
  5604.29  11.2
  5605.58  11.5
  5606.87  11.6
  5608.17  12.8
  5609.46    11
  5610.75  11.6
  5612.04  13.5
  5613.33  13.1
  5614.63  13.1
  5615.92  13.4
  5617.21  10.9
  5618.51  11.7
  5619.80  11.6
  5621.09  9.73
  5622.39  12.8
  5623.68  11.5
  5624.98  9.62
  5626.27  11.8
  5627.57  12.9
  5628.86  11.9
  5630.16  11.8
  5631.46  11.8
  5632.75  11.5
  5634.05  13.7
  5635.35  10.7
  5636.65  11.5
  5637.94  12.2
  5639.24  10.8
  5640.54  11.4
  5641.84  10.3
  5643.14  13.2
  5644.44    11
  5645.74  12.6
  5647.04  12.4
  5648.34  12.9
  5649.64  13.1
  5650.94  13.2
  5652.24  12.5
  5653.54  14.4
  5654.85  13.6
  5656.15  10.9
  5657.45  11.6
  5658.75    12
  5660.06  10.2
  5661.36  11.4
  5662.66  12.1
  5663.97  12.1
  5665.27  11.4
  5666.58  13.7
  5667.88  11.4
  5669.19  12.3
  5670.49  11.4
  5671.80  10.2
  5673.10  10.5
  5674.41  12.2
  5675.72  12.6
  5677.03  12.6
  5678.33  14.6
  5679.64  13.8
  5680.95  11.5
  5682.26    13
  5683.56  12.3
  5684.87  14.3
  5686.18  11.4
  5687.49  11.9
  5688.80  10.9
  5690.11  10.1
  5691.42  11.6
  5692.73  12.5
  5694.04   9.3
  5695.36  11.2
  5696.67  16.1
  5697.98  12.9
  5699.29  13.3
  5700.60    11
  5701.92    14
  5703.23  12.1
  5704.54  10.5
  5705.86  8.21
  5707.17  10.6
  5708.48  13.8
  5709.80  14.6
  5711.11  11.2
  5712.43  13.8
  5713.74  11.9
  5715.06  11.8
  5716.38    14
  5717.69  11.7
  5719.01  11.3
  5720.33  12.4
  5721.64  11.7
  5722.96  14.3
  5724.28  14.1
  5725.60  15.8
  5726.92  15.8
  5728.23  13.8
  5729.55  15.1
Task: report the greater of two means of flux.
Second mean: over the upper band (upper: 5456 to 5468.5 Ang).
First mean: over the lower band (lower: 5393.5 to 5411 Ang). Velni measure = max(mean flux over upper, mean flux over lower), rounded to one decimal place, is 11.9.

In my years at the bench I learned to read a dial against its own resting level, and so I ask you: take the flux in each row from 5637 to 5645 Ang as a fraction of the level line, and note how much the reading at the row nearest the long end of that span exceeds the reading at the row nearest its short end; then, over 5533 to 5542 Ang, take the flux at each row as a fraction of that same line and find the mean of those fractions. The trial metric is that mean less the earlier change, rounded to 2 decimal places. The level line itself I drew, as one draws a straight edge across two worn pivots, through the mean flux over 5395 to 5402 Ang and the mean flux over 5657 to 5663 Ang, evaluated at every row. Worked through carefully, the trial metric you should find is 1.16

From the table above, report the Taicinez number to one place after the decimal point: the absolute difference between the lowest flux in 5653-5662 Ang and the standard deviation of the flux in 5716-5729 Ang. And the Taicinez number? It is 8.6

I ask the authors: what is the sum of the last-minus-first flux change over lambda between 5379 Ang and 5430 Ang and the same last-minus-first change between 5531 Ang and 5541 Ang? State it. 2.0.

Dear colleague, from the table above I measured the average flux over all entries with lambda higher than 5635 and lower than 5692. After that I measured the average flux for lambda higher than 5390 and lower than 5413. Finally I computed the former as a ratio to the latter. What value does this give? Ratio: 1.10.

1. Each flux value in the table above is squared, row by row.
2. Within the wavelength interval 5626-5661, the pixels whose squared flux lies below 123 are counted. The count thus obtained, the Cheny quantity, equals 6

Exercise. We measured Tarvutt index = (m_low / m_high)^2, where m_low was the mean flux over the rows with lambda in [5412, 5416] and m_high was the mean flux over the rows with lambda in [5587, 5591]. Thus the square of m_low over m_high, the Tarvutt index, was 1.2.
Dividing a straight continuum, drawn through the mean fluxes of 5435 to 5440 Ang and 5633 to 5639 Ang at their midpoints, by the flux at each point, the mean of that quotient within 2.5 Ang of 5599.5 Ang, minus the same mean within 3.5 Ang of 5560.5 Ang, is 0.17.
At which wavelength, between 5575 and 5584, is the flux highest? 5581.11 Ang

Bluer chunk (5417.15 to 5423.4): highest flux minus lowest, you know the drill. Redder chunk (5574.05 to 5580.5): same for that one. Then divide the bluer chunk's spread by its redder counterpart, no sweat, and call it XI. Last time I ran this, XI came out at 1.4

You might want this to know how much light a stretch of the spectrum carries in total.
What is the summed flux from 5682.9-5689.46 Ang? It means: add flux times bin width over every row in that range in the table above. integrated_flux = 80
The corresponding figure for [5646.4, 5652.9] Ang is 83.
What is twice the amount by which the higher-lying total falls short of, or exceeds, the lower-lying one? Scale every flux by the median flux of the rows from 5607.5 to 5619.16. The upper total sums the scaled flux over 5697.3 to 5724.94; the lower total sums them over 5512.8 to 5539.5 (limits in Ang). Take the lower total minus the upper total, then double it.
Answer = -1.3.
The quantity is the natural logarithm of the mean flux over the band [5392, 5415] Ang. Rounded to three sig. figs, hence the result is 2.39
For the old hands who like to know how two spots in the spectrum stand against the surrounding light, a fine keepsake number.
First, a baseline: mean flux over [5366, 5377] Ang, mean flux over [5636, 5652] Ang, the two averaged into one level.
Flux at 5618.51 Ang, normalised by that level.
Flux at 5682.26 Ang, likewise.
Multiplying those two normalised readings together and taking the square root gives 1.09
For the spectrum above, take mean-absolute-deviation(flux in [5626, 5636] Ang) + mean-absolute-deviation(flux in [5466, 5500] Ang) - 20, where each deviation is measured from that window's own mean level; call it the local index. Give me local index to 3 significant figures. -18.2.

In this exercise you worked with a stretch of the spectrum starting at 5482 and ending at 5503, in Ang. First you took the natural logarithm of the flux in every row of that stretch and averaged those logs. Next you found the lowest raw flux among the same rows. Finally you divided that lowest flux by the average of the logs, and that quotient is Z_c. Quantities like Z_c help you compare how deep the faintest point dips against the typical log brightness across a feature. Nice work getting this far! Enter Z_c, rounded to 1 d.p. 4.2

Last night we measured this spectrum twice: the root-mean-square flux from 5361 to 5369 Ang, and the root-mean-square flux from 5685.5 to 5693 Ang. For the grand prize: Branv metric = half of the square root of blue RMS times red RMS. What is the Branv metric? 5.78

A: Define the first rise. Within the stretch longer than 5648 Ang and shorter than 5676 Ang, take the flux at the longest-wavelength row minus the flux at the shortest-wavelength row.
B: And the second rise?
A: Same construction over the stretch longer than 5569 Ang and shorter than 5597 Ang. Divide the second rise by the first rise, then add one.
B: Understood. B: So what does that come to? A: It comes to 6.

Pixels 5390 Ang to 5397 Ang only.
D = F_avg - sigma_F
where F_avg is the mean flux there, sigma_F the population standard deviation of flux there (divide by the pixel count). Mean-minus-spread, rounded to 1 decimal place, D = 10.8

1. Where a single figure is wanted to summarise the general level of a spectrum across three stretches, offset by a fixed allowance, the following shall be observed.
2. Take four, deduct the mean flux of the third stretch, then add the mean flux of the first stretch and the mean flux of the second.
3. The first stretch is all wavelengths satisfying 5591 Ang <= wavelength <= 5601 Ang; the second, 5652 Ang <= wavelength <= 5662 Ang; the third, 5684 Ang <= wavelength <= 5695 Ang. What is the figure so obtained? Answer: 15.7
